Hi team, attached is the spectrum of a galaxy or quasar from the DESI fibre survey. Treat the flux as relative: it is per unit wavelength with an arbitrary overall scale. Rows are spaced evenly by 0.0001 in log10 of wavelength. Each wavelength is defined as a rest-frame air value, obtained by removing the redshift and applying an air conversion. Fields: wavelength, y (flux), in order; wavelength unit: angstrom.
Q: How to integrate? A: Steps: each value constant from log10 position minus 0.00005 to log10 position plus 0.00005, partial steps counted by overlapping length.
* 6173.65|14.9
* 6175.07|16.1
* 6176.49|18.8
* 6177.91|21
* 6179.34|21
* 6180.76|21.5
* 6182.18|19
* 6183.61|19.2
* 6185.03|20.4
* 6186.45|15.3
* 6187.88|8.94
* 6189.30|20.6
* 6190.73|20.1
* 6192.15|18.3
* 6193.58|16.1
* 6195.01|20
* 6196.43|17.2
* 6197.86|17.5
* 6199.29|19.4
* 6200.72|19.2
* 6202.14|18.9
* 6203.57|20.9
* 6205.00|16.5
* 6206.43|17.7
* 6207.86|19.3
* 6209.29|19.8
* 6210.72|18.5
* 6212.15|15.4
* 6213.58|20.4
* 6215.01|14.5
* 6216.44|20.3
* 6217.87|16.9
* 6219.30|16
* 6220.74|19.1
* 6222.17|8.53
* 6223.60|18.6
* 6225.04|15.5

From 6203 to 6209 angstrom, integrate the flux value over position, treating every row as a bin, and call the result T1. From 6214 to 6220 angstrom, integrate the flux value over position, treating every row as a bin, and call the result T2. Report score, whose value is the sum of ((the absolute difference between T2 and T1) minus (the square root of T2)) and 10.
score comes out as 8.9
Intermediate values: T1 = 112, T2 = 103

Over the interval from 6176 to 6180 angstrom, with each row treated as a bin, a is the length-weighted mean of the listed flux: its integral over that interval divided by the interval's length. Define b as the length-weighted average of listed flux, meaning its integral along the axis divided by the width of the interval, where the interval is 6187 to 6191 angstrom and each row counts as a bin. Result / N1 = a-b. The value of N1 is 4.2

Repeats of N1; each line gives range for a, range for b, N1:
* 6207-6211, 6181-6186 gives -0.3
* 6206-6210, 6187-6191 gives 2.9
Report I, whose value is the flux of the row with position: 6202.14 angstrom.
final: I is 18.9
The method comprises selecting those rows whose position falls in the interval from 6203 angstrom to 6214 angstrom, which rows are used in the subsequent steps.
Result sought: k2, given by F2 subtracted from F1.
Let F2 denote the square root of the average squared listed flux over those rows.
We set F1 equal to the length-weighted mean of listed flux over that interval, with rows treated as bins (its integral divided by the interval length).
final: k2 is -0.17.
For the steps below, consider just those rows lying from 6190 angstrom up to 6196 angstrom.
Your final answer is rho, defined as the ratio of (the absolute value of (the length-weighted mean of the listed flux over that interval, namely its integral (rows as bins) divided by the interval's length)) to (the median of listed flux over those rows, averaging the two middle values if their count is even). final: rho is 0.97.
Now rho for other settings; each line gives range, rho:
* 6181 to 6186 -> 1.02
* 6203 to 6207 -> 1.03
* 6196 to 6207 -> 1.01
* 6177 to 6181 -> 1.00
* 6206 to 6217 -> 0.96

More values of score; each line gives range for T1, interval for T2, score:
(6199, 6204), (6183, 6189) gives 0.5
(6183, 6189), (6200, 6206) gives 14.8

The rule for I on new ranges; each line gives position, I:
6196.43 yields 17.2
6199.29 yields 19.4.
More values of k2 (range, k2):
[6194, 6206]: -0.14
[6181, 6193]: -0.24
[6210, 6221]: -0.19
